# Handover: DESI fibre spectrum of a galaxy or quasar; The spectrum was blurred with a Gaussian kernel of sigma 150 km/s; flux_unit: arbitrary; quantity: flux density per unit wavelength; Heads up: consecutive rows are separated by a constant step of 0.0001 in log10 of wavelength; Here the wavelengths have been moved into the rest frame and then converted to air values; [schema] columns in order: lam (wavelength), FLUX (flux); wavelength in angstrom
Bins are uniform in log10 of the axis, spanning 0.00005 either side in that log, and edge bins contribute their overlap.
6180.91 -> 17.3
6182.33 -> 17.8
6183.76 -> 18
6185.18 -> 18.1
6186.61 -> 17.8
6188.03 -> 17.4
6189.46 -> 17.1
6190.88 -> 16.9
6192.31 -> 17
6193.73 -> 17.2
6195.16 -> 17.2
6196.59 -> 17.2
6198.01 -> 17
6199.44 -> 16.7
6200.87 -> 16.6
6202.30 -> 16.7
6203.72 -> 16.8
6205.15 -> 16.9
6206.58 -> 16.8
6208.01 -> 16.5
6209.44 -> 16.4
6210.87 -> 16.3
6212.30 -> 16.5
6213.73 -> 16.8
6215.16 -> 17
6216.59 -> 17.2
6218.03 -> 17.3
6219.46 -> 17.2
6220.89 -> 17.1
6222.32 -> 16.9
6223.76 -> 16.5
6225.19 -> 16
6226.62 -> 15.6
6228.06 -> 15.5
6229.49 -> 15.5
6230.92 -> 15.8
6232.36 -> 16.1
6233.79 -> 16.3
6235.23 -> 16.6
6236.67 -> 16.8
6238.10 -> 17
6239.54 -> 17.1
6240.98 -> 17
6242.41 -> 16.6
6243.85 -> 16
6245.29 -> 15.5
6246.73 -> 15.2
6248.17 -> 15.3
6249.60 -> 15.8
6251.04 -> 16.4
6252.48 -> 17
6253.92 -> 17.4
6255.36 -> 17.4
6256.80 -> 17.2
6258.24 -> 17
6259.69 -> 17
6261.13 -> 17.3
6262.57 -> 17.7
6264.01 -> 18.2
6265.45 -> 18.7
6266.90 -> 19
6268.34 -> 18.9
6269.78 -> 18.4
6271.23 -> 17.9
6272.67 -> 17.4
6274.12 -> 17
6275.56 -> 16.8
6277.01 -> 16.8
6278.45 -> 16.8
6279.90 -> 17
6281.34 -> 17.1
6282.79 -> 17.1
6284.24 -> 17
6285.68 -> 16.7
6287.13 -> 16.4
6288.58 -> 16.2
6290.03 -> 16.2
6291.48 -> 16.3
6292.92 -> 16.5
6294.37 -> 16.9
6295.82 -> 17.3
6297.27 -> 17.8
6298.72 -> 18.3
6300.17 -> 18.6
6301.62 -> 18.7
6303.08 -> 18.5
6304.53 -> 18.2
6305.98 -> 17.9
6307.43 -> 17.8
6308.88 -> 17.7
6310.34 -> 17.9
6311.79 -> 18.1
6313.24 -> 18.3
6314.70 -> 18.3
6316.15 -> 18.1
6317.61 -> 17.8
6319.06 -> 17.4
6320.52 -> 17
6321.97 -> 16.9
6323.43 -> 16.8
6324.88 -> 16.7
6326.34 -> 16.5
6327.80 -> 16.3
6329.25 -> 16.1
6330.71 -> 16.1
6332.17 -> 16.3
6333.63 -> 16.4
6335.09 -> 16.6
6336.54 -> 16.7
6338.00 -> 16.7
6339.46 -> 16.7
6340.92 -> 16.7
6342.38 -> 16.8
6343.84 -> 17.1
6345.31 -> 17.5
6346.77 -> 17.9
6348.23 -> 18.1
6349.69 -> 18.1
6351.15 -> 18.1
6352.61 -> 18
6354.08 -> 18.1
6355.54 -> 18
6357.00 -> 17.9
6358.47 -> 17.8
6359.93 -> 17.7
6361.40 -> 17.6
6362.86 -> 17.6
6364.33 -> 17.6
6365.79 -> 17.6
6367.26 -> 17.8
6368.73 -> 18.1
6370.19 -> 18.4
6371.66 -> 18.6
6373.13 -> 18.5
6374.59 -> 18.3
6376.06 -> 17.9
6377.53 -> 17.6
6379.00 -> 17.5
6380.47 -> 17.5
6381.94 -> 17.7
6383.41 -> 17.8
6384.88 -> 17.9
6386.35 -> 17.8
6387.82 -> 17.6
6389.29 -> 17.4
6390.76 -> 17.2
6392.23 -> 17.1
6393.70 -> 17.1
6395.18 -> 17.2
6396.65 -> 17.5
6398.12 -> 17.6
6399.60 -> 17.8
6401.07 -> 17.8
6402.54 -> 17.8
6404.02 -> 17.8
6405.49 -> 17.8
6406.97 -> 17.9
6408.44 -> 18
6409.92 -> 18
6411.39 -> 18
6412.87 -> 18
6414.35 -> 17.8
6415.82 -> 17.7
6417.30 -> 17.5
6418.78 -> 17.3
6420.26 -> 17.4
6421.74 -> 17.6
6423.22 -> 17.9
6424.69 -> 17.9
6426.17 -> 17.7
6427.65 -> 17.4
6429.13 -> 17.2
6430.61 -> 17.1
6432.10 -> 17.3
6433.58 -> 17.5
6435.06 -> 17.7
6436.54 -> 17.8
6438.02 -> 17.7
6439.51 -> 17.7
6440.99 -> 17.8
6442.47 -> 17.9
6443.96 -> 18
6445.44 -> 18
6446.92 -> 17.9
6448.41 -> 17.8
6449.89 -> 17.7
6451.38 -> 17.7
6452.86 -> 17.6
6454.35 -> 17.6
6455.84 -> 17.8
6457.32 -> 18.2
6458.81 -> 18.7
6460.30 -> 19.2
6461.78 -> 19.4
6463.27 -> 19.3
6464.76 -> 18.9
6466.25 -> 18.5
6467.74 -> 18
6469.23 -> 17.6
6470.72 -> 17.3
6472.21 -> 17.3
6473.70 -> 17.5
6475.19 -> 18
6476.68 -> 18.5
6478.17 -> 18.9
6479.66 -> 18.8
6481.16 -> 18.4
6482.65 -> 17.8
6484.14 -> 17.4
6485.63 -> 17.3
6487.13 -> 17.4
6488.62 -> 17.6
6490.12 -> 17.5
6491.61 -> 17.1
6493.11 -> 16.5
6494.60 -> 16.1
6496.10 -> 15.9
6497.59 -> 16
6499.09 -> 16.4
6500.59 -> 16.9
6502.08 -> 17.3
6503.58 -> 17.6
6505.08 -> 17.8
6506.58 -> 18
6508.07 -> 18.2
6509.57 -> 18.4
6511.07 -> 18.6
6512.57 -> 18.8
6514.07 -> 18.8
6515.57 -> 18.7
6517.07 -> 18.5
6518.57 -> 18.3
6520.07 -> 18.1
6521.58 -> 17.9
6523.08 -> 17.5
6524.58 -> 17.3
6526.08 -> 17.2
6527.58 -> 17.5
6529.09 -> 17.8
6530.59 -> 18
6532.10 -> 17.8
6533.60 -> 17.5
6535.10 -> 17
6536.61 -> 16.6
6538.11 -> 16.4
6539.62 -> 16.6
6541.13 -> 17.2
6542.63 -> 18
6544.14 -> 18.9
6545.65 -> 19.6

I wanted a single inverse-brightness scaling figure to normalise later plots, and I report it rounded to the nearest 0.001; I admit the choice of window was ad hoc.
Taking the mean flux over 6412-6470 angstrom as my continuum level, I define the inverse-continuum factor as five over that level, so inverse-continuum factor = 0.279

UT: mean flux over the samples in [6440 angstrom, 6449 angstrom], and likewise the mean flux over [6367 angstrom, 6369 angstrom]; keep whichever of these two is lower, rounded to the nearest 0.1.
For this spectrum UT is 17.9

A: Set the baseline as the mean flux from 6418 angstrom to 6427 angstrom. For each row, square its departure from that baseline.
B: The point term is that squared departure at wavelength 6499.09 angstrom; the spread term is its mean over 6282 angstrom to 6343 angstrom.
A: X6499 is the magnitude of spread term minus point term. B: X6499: 0.7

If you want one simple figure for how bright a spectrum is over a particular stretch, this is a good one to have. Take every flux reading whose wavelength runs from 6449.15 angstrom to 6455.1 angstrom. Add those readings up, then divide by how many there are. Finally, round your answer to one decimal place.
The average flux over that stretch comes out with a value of 17.6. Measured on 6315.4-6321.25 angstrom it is 17.6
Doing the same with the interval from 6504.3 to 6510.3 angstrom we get 18.1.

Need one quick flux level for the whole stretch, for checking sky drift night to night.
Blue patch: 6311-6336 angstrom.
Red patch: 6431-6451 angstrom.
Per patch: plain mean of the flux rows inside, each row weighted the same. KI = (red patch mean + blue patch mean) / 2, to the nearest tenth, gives 17.4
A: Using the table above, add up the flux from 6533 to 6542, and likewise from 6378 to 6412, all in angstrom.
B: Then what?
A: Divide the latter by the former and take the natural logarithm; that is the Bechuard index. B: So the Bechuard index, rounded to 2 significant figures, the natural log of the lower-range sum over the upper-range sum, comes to 1.4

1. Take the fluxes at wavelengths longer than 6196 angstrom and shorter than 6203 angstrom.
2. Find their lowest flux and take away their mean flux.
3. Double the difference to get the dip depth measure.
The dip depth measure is -0.5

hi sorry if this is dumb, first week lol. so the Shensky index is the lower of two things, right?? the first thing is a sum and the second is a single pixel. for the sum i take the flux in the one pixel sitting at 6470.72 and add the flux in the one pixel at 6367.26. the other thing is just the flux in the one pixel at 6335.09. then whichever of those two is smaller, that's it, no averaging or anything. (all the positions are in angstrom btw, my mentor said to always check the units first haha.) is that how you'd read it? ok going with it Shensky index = 16.6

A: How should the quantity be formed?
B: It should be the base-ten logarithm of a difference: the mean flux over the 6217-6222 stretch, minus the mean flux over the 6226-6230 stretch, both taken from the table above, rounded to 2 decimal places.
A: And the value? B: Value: 0.22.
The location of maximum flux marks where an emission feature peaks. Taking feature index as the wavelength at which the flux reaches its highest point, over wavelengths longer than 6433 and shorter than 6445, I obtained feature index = 6443.96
